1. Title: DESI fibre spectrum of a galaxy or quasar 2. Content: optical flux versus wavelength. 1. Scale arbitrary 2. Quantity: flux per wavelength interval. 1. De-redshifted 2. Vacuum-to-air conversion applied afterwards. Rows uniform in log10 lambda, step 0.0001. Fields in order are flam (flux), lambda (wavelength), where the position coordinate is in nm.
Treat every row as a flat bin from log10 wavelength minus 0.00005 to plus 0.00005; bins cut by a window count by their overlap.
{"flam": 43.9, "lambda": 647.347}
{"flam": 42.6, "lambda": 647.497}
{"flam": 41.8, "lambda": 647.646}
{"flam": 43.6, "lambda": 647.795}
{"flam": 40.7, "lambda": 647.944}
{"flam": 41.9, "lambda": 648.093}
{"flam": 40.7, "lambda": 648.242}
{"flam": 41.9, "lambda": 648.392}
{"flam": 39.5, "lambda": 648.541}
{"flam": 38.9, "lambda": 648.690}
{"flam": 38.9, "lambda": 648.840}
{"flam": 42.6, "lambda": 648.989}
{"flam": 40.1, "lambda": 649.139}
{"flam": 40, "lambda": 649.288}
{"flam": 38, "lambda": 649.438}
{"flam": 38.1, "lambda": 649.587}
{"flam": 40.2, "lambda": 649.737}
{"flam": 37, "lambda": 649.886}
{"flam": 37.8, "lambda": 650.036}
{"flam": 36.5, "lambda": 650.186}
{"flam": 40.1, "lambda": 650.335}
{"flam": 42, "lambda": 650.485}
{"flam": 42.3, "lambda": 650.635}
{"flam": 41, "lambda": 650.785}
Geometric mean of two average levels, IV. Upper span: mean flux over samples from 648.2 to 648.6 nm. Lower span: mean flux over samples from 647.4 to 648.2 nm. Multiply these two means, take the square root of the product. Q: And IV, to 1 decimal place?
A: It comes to 41.4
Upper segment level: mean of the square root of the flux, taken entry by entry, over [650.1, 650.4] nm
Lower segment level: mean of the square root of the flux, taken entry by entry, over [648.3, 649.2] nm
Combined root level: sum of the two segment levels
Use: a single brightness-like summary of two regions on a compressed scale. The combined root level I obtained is 12.5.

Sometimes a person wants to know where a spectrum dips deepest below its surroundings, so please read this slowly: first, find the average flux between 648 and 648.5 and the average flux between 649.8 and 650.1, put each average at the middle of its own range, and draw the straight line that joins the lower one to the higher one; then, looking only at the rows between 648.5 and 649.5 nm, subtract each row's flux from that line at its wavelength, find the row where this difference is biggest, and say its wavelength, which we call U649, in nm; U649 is 648.690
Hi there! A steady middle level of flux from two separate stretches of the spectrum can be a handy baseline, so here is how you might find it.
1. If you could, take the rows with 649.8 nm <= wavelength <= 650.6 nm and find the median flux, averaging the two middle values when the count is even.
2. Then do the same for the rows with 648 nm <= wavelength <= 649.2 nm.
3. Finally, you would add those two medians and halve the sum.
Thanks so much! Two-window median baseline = 39.1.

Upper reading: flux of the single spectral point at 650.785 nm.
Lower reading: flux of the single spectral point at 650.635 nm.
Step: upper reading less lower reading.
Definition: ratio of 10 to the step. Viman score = -7.7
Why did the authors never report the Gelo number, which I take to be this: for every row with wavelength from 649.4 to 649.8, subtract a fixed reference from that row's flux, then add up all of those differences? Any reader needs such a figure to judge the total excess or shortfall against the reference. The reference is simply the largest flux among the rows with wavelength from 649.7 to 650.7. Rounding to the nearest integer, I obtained -11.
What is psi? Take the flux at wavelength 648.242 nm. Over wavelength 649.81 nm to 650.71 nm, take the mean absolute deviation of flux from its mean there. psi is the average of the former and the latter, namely 21.4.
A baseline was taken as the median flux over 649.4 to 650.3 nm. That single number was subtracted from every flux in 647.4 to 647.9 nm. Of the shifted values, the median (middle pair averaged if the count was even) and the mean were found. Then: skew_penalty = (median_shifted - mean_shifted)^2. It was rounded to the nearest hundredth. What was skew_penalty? 0.00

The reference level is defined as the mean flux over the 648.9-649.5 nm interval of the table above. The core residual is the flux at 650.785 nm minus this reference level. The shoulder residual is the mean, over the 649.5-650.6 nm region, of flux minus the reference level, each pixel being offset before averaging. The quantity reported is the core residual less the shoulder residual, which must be 2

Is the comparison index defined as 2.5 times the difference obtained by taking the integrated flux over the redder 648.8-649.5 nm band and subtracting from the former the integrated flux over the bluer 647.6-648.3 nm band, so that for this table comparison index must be -3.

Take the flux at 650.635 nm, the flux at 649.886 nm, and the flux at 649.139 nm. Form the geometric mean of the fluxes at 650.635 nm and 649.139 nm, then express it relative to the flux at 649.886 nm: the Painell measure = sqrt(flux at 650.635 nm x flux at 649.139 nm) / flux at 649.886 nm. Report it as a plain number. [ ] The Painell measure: 1.11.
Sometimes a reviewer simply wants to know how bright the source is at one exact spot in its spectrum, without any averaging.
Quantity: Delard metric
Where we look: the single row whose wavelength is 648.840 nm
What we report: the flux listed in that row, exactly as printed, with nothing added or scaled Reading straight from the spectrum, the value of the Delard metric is 38.9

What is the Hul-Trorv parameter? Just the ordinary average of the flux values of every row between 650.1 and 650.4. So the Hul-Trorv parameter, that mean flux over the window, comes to 38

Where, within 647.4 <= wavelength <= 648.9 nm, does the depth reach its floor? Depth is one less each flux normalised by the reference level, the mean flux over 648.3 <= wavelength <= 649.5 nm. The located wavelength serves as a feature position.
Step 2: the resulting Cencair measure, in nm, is 647.795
